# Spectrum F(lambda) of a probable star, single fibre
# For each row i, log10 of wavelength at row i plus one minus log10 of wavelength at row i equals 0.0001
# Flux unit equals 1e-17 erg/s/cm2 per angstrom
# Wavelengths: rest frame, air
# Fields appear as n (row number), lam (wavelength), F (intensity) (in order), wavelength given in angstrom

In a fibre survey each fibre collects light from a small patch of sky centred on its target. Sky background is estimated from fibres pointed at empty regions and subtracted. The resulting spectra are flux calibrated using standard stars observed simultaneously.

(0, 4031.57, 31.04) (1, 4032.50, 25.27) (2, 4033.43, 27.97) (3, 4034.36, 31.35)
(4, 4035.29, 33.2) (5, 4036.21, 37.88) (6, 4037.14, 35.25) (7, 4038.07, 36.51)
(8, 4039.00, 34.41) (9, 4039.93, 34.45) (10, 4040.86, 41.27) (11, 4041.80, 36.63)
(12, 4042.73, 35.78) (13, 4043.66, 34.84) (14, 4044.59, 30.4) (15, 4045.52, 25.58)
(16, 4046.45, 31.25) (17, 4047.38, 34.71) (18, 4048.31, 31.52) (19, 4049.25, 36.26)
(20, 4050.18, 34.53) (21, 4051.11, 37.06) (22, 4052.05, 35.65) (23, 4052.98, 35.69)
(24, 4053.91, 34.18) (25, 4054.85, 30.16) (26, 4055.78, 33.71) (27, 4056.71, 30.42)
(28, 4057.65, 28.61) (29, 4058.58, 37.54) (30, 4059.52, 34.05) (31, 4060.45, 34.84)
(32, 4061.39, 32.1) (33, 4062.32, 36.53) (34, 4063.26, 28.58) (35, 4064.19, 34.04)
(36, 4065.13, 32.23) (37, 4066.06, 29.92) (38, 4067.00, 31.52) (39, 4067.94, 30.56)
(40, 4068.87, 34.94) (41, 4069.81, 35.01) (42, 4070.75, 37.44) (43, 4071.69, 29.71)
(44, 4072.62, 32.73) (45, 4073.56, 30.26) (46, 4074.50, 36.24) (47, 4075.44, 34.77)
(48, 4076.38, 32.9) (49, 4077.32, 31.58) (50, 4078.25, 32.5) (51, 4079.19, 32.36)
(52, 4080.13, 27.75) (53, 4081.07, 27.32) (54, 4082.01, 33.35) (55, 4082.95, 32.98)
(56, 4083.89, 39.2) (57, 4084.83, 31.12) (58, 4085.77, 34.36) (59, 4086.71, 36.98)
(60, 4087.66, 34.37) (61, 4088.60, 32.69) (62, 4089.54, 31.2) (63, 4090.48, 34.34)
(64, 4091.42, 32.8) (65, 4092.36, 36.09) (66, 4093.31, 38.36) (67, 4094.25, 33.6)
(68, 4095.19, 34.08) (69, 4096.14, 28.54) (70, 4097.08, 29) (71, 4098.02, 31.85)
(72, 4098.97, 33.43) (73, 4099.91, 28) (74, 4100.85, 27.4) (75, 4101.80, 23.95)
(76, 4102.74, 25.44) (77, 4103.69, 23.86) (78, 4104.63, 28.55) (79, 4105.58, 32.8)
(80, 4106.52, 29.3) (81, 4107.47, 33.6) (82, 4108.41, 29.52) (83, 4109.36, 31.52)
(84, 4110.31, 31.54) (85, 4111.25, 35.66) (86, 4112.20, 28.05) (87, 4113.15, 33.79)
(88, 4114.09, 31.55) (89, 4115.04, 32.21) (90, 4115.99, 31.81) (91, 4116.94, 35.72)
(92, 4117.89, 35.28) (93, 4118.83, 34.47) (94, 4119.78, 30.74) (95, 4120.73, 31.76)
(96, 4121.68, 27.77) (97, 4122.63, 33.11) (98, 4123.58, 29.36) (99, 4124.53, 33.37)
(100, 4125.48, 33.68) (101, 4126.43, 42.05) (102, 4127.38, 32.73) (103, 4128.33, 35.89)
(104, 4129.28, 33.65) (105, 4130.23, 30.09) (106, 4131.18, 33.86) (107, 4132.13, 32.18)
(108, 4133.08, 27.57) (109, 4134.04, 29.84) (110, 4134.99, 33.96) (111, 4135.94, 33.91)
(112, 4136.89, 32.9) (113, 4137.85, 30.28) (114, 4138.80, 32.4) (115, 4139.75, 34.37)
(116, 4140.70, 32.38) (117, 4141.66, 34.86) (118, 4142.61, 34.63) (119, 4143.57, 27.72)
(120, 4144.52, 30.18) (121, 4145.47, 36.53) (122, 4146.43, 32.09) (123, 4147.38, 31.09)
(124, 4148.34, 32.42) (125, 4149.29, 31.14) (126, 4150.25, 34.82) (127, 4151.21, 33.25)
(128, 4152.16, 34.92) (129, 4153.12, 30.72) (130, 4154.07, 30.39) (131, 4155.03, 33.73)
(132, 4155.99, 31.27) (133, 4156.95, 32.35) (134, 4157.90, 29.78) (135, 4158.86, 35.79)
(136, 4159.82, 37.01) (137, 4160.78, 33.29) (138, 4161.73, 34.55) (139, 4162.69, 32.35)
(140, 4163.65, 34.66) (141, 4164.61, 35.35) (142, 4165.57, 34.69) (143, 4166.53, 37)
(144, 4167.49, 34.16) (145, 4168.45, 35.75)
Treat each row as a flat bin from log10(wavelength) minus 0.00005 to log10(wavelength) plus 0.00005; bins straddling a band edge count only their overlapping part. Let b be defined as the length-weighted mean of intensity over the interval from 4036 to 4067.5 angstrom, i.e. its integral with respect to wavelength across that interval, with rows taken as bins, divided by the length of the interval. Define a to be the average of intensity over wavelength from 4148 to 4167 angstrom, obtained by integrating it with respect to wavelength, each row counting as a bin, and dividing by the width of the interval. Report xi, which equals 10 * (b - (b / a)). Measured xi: 327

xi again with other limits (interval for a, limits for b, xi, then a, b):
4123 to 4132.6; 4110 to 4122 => 314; 33.7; 32.4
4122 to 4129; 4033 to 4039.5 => 329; 34.1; 33.9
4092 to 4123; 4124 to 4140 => 320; 31.3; 33.1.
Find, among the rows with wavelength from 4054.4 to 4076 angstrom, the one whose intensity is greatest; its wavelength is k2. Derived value 4058.58 angstrom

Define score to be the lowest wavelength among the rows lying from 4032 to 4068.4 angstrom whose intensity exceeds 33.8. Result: 4036.21 angstrom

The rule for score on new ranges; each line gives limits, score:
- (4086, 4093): 4086.71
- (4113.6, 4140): 4116.94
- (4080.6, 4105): 4083.89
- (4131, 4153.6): 4131.18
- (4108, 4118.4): 4111.25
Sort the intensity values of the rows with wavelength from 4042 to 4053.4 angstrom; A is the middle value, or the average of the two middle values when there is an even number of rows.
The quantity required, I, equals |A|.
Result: 34.8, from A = 34.8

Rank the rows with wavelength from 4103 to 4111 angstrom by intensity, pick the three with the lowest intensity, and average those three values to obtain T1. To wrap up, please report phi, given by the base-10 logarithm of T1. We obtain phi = 1.44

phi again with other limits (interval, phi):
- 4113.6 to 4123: 1.48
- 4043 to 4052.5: 1.46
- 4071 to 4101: 1.44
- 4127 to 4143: 1.46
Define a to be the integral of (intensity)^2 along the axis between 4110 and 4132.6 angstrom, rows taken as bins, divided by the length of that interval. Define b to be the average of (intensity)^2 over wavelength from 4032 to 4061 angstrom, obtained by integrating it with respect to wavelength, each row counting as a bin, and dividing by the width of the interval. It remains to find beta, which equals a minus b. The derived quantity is -46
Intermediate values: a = 1094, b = 1140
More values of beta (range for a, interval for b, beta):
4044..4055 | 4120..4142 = 37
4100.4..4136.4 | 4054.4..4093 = -81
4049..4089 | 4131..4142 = 63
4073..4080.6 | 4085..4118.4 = 29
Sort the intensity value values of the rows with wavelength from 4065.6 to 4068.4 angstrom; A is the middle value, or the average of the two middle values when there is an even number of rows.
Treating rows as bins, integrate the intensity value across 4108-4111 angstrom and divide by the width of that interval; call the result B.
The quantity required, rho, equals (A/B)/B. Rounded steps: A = 31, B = 31.2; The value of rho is 0.031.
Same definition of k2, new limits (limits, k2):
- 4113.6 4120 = 4116.94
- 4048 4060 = 4058.58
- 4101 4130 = 4126.43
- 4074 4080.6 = 4074.50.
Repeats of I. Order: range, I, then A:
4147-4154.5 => 31.8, 31.8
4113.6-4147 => 32.7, 32.7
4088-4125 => 31.8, 31.8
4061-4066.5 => 32.2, 32.2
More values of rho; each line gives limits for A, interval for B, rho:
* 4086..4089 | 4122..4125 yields 0.034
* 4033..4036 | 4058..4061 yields 0.025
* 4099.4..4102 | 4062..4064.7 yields 0.025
